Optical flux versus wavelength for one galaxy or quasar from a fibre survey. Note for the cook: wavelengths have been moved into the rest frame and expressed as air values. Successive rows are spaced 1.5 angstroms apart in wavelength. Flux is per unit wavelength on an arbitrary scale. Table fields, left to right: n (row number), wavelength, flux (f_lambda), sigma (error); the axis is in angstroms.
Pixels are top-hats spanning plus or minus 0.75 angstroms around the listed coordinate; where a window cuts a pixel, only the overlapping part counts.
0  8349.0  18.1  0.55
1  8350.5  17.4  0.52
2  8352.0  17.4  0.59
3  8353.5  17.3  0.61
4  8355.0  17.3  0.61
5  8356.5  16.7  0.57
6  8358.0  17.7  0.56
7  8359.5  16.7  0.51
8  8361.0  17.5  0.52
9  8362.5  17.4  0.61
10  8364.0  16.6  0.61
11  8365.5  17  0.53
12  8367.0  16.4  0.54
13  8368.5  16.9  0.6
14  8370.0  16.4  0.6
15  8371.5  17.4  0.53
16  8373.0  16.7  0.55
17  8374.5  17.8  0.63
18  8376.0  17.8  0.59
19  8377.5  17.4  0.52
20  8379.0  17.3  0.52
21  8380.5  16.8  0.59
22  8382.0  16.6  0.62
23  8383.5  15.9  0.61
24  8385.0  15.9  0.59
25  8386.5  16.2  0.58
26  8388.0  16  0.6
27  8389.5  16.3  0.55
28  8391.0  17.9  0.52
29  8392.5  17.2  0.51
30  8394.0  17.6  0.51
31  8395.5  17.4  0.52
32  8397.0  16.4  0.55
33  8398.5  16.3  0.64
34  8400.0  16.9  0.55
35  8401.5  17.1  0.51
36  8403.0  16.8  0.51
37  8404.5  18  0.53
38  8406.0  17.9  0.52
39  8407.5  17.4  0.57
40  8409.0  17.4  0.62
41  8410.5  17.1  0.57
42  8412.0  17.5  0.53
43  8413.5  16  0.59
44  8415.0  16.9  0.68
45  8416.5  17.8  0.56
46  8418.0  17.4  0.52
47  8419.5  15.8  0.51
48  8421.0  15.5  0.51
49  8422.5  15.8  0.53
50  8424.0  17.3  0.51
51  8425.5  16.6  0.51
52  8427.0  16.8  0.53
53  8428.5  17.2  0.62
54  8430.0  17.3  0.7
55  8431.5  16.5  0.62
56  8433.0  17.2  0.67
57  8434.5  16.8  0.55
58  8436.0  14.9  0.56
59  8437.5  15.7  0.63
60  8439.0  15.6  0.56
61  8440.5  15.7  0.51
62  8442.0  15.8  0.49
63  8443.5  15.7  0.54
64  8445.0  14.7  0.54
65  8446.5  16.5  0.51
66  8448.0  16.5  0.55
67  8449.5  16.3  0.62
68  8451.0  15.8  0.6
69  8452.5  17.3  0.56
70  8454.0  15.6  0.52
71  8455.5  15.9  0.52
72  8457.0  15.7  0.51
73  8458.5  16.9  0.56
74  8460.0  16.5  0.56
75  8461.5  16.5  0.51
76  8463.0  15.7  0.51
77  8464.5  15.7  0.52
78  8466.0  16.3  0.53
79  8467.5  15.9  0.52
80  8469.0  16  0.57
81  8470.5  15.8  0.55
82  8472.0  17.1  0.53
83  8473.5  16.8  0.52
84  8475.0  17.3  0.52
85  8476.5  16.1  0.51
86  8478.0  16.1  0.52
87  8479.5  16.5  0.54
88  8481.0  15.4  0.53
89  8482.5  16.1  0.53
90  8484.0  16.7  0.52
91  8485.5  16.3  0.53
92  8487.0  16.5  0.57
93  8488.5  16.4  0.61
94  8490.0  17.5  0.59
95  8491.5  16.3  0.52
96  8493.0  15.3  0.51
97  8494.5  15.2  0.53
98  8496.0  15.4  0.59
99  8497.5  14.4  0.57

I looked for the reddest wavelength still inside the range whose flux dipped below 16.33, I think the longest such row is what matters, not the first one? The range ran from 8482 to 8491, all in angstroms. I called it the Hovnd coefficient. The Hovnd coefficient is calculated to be 8485.5 angstroms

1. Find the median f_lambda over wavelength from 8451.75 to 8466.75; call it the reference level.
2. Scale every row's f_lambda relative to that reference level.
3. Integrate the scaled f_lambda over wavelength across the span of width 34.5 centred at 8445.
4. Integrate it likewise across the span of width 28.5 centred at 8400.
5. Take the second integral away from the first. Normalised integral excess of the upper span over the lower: 4.6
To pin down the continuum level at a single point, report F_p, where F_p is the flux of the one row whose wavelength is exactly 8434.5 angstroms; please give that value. 16.8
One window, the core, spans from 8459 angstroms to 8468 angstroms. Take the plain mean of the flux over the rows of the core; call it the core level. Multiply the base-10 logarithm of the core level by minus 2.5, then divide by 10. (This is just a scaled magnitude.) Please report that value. -0.302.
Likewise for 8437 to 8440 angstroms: -0.299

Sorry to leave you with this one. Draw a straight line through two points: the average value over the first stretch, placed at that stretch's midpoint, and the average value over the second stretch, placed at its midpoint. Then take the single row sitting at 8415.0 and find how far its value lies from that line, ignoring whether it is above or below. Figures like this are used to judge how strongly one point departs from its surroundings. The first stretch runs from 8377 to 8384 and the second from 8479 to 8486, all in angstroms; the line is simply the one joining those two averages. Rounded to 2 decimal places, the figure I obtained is 0.30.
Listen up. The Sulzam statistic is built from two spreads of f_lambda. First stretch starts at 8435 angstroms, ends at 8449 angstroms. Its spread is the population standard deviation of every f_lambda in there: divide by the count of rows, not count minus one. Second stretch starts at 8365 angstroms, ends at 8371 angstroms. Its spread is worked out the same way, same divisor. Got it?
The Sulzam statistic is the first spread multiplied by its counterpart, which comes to 0.16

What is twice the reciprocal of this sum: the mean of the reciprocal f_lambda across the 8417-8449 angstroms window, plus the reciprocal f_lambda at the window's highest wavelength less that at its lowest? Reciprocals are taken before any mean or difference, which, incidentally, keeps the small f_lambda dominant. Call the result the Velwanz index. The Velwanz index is 30.9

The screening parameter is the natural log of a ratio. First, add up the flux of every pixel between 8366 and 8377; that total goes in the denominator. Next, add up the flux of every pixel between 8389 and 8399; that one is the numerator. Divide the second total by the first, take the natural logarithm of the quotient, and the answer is 0.00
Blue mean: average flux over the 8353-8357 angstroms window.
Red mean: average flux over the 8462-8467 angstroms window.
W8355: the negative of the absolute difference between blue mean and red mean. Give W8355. -1.2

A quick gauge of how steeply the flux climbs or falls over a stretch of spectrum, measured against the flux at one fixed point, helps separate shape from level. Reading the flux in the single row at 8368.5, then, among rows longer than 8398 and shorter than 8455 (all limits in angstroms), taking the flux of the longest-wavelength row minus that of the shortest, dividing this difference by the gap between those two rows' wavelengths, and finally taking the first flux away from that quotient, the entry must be -16.9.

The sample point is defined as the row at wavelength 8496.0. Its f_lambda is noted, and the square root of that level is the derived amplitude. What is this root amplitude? 3.92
